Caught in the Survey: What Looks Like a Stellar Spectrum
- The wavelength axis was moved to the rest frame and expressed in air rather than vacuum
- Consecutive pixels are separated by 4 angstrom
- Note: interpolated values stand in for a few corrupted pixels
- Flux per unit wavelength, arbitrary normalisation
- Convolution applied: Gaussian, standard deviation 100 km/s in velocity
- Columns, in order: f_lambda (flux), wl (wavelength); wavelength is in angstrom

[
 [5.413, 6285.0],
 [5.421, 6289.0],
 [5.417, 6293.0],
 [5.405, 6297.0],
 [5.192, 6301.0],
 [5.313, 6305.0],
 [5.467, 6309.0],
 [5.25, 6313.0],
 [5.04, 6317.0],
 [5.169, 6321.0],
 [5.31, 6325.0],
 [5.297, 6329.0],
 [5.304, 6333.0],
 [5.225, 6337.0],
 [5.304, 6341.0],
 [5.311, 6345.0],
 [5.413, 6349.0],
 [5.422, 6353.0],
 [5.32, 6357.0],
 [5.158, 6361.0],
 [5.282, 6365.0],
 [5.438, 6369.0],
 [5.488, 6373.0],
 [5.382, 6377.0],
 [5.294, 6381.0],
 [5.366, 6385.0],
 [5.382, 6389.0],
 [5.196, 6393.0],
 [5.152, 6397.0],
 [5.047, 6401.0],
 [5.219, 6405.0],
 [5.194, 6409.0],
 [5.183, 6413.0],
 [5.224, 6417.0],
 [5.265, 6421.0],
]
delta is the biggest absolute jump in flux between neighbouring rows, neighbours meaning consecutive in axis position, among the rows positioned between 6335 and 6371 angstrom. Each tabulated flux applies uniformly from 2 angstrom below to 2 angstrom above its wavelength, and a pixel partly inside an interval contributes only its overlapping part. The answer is 0.162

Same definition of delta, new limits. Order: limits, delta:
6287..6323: 0.217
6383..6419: 0.186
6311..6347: 0.210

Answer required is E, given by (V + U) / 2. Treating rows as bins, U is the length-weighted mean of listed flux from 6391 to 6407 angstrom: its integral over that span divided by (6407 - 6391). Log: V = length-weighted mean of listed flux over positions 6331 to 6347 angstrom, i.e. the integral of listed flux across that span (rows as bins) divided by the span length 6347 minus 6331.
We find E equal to 5.22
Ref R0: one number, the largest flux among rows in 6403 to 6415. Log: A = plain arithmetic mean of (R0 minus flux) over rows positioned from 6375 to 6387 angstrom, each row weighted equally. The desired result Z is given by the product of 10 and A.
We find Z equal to -1.3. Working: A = -0.128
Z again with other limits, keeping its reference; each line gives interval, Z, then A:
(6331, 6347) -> -0.7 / -0.067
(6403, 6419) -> 0.1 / 0.014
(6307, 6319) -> -0.3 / -0.033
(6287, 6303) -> -1.4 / -0.140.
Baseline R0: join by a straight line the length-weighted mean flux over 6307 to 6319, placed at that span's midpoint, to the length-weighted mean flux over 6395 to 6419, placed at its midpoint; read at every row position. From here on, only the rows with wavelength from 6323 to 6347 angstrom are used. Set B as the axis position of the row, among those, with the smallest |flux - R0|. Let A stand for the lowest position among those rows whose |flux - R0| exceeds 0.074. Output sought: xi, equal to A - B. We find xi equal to 4 angstrom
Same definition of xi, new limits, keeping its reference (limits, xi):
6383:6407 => -8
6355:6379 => -4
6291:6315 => -20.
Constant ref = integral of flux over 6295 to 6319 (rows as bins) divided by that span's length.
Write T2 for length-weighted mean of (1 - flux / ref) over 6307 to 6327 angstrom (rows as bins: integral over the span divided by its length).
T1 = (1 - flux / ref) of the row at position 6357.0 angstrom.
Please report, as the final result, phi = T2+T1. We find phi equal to -0.002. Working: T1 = -0.008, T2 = 0.006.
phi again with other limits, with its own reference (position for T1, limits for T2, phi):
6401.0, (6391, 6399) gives 0.063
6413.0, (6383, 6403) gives 0.027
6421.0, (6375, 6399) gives -0.001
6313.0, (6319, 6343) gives 0.007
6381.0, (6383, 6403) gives 0.006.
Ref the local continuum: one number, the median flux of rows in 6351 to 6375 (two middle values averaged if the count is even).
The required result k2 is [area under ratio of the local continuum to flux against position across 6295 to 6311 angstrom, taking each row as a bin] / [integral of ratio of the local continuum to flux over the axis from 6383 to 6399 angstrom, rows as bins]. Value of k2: 0.99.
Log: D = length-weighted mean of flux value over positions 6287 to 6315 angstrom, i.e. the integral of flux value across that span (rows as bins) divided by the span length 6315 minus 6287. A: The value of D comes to 5.35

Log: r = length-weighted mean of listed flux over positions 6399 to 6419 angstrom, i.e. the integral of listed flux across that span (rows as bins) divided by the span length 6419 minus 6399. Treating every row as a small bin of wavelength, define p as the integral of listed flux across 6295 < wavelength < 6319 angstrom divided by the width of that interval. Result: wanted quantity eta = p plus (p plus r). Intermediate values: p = 5.28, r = 5.17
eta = 15.73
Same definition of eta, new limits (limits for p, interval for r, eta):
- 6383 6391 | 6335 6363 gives 16.06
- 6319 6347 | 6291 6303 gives 15.89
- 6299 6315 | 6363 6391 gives 15.99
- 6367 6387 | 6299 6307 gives 16.04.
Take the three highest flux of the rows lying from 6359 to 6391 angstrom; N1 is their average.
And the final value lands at 5.44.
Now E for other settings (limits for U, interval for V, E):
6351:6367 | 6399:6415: 5.23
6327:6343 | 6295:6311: 5.31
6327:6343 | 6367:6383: 5.34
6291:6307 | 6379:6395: 5.32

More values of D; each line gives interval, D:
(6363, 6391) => 5.38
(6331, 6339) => 5.26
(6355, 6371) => 5.30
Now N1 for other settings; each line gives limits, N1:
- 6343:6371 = 5.42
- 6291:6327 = 5.43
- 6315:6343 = 5.31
